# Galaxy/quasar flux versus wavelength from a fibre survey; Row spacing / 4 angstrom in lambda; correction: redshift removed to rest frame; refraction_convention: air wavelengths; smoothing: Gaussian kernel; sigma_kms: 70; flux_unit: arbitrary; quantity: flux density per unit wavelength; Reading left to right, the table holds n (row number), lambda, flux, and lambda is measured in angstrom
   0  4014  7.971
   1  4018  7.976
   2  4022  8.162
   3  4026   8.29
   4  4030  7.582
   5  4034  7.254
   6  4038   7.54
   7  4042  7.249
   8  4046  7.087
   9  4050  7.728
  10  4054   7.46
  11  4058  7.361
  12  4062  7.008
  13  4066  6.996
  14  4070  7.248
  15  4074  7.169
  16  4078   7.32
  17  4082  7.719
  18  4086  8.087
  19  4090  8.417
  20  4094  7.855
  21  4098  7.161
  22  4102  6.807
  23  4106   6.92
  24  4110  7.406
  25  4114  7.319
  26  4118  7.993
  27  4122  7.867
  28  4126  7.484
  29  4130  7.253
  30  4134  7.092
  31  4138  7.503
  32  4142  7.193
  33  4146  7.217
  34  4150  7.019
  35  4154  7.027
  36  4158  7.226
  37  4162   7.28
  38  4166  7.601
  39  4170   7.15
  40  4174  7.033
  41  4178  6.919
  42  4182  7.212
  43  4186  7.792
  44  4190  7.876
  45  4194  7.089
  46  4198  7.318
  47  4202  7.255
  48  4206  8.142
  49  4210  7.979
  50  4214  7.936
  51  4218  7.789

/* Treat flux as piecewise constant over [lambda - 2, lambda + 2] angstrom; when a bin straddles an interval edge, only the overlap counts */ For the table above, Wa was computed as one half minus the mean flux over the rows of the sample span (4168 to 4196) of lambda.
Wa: -6.80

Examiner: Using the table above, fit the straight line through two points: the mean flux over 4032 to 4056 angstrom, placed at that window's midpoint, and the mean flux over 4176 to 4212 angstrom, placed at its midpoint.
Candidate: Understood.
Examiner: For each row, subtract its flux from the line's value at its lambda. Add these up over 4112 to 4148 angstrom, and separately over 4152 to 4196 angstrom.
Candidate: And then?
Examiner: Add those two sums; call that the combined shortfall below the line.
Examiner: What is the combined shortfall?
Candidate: 2.4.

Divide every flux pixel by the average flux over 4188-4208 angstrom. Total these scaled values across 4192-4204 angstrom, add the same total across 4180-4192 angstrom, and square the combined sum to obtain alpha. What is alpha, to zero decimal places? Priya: 35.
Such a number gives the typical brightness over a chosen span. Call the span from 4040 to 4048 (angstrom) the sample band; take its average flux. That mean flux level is 7.2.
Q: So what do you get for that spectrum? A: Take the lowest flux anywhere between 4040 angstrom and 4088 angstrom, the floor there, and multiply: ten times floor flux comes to 70.0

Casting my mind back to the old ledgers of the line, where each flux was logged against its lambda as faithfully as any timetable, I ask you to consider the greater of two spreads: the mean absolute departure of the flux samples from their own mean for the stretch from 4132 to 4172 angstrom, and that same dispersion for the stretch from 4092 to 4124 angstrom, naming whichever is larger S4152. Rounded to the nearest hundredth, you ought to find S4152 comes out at 0.37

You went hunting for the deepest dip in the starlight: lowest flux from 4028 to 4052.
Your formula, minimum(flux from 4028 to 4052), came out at 7.087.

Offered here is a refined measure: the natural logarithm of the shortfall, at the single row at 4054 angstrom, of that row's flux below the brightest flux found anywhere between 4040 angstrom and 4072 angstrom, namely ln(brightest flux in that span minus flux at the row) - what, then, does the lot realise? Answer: -1.32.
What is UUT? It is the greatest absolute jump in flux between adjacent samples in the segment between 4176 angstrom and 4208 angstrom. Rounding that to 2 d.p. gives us 0.89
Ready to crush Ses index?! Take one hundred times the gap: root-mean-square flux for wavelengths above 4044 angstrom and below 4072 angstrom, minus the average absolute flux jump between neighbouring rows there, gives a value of 700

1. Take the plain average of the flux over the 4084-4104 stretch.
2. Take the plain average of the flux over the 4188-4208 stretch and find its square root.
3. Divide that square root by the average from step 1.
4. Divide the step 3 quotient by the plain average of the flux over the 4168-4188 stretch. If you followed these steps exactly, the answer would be 0.0496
